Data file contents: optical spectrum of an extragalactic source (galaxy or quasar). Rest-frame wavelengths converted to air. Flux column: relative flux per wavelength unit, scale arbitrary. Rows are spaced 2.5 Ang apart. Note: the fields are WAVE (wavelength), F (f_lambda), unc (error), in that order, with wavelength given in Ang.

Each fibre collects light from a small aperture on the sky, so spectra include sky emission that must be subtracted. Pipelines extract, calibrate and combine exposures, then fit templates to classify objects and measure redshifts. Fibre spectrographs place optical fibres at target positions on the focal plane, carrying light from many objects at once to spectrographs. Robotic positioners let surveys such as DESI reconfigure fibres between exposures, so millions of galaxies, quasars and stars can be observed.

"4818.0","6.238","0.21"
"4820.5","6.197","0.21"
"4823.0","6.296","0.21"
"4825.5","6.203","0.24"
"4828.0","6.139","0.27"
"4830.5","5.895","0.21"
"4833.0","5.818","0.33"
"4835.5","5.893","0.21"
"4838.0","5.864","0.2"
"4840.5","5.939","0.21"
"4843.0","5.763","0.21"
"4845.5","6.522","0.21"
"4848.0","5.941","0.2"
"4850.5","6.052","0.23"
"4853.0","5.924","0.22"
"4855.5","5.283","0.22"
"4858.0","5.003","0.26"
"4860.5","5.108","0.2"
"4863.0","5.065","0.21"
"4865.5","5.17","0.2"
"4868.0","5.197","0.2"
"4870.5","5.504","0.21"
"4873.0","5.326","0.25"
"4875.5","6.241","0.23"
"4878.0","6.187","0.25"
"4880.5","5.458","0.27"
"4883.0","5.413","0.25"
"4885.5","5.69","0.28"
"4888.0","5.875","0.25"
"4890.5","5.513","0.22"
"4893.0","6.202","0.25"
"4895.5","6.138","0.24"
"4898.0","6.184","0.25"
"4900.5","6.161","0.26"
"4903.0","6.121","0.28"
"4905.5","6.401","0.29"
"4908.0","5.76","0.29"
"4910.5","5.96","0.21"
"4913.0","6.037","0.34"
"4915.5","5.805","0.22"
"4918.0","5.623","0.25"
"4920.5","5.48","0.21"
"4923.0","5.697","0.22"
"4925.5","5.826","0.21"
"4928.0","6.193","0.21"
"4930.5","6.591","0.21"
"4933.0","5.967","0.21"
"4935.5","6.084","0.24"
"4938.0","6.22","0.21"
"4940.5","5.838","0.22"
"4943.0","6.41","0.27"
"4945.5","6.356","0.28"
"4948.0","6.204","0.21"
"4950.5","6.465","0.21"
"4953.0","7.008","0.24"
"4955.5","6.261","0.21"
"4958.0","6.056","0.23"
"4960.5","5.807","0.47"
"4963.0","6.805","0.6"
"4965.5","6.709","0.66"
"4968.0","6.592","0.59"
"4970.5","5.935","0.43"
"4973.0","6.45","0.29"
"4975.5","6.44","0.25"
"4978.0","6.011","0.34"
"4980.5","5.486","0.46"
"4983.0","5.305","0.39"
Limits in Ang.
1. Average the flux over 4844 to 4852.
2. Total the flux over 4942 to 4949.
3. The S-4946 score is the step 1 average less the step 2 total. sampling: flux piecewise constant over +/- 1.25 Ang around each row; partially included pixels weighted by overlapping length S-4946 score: -12.8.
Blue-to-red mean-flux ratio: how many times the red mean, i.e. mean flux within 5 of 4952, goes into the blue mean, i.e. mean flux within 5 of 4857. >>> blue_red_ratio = 0.82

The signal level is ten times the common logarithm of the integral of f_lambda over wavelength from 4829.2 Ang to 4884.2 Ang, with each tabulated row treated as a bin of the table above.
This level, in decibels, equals 24.9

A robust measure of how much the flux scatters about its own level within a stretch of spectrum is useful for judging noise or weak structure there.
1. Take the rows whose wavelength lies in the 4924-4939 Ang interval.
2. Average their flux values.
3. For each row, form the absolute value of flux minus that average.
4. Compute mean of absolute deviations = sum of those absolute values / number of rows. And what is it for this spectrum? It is 0.19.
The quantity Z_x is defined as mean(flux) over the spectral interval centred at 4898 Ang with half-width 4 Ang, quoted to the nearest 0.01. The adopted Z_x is 6.16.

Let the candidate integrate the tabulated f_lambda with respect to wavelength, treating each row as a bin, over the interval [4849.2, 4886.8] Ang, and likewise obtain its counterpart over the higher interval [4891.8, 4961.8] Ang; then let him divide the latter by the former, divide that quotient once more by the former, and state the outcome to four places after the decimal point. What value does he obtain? 0.0100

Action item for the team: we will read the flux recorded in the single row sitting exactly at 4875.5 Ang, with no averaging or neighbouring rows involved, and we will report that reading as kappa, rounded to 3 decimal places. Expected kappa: 6.241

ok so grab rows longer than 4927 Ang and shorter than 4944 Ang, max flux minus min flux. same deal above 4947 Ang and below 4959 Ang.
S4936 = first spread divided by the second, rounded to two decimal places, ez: 0.79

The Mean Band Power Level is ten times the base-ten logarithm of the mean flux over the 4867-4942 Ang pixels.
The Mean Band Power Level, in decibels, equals 7.7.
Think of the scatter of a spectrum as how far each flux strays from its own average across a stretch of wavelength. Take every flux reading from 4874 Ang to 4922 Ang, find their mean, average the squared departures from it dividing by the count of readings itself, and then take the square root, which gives 0.30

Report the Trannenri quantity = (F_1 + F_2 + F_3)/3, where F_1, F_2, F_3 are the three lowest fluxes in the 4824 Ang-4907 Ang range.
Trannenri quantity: 5.1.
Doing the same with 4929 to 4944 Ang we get 6.0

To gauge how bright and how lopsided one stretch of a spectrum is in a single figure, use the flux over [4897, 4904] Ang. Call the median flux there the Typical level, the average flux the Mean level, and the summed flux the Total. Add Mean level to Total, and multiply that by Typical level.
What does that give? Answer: 152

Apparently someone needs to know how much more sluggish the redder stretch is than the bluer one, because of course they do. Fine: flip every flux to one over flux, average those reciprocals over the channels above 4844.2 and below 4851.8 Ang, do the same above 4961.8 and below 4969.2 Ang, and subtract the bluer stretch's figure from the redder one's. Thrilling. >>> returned -0.013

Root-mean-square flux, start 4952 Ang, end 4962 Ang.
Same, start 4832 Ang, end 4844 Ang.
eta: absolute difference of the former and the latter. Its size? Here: 0.44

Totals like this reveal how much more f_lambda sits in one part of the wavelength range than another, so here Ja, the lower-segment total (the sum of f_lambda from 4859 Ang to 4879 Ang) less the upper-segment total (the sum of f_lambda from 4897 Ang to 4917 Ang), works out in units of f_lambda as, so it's -4.6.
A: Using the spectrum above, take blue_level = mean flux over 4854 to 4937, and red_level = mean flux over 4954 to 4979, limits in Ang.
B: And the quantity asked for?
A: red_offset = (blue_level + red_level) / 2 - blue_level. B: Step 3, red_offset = 0.27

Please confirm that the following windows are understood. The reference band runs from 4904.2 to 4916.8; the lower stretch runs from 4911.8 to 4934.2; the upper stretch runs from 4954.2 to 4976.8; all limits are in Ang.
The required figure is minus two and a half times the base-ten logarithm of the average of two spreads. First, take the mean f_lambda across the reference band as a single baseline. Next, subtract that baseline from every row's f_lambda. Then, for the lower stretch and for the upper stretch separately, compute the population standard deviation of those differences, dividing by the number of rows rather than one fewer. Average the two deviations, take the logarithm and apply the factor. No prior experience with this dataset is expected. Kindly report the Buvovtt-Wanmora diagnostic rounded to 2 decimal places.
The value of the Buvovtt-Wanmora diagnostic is 1.23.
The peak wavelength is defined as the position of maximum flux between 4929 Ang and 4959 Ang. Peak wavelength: 4953.0 Ang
